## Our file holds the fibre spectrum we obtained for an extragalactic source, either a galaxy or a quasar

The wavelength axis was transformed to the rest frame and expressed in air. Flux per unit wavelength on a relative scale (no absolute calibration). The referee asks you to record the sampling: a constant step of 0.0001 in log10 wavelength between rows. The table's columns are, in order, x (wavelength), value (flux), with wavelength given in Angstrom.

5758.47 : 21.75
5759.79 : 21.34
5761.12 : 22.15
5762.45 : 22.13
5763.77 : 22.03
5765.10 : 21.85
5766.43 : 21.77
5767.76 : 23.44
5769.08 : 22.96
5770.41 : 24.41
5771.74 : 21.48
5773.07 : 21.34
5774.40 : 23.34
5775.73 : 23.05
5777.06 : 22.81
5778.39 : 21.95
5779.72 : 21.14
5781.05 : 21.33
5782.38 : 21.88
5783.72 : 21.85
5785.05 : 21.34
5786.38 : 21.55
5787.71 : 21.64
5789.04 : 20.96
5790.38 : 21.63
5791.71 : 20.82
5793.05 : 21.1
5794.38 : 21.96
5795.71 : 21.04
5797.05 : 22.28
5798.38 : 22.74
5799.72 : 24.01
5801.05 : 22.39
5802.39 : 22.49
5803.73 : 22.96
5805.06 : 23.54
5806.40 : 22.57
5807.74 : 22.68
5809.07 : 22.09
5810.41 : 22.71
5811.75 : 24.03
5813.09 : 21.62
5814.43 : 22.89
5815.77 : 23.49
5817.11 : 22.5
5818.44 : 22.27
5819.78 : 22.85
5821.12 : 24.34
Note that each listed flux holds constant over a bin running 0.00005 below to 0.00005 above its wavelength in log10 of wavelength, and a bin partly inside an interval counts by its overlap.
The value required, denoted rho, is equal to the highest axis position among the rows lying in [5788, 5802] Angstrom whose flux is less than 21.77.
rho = 5795.71 Angstrom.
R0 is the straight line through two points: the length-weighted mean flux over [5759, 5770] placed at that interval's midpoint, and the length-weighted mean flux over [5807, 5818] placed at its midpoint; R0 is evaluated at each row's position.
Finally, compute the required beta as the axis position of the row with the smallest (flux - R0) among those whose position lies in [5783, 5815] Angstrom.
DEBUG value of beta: 5791.71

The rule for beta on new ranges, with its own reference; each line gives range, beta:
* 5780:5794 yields 5791.71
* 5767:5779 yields 5773.07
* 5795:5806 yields 5795.71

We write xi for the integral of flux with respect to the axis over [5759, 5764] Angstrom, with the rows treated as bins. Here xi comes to 110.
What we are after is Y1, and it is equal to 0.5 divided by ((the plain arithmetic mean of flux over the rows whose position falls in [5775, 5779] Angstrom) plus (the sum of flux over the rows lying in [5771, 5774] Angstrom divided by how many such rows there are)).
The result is 0.0114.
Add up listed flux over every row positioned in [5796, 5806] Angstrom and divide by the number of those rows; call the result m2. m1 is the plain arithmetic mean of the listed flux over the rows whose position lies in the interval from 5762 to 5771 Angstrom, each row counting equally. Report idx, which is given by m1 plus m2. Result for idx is 45.6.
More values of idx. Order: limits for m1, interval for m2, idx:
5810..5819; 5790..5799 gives 44.4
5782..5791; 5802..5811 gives 44.3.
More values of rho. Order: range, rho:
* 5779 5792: 5791.71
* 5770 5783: 5781.05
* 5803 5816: 5813.09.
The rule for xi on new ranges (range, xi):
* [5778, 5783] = 108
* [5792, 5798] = 130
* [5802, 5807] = 115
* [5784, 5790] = 129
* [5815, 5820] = 114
